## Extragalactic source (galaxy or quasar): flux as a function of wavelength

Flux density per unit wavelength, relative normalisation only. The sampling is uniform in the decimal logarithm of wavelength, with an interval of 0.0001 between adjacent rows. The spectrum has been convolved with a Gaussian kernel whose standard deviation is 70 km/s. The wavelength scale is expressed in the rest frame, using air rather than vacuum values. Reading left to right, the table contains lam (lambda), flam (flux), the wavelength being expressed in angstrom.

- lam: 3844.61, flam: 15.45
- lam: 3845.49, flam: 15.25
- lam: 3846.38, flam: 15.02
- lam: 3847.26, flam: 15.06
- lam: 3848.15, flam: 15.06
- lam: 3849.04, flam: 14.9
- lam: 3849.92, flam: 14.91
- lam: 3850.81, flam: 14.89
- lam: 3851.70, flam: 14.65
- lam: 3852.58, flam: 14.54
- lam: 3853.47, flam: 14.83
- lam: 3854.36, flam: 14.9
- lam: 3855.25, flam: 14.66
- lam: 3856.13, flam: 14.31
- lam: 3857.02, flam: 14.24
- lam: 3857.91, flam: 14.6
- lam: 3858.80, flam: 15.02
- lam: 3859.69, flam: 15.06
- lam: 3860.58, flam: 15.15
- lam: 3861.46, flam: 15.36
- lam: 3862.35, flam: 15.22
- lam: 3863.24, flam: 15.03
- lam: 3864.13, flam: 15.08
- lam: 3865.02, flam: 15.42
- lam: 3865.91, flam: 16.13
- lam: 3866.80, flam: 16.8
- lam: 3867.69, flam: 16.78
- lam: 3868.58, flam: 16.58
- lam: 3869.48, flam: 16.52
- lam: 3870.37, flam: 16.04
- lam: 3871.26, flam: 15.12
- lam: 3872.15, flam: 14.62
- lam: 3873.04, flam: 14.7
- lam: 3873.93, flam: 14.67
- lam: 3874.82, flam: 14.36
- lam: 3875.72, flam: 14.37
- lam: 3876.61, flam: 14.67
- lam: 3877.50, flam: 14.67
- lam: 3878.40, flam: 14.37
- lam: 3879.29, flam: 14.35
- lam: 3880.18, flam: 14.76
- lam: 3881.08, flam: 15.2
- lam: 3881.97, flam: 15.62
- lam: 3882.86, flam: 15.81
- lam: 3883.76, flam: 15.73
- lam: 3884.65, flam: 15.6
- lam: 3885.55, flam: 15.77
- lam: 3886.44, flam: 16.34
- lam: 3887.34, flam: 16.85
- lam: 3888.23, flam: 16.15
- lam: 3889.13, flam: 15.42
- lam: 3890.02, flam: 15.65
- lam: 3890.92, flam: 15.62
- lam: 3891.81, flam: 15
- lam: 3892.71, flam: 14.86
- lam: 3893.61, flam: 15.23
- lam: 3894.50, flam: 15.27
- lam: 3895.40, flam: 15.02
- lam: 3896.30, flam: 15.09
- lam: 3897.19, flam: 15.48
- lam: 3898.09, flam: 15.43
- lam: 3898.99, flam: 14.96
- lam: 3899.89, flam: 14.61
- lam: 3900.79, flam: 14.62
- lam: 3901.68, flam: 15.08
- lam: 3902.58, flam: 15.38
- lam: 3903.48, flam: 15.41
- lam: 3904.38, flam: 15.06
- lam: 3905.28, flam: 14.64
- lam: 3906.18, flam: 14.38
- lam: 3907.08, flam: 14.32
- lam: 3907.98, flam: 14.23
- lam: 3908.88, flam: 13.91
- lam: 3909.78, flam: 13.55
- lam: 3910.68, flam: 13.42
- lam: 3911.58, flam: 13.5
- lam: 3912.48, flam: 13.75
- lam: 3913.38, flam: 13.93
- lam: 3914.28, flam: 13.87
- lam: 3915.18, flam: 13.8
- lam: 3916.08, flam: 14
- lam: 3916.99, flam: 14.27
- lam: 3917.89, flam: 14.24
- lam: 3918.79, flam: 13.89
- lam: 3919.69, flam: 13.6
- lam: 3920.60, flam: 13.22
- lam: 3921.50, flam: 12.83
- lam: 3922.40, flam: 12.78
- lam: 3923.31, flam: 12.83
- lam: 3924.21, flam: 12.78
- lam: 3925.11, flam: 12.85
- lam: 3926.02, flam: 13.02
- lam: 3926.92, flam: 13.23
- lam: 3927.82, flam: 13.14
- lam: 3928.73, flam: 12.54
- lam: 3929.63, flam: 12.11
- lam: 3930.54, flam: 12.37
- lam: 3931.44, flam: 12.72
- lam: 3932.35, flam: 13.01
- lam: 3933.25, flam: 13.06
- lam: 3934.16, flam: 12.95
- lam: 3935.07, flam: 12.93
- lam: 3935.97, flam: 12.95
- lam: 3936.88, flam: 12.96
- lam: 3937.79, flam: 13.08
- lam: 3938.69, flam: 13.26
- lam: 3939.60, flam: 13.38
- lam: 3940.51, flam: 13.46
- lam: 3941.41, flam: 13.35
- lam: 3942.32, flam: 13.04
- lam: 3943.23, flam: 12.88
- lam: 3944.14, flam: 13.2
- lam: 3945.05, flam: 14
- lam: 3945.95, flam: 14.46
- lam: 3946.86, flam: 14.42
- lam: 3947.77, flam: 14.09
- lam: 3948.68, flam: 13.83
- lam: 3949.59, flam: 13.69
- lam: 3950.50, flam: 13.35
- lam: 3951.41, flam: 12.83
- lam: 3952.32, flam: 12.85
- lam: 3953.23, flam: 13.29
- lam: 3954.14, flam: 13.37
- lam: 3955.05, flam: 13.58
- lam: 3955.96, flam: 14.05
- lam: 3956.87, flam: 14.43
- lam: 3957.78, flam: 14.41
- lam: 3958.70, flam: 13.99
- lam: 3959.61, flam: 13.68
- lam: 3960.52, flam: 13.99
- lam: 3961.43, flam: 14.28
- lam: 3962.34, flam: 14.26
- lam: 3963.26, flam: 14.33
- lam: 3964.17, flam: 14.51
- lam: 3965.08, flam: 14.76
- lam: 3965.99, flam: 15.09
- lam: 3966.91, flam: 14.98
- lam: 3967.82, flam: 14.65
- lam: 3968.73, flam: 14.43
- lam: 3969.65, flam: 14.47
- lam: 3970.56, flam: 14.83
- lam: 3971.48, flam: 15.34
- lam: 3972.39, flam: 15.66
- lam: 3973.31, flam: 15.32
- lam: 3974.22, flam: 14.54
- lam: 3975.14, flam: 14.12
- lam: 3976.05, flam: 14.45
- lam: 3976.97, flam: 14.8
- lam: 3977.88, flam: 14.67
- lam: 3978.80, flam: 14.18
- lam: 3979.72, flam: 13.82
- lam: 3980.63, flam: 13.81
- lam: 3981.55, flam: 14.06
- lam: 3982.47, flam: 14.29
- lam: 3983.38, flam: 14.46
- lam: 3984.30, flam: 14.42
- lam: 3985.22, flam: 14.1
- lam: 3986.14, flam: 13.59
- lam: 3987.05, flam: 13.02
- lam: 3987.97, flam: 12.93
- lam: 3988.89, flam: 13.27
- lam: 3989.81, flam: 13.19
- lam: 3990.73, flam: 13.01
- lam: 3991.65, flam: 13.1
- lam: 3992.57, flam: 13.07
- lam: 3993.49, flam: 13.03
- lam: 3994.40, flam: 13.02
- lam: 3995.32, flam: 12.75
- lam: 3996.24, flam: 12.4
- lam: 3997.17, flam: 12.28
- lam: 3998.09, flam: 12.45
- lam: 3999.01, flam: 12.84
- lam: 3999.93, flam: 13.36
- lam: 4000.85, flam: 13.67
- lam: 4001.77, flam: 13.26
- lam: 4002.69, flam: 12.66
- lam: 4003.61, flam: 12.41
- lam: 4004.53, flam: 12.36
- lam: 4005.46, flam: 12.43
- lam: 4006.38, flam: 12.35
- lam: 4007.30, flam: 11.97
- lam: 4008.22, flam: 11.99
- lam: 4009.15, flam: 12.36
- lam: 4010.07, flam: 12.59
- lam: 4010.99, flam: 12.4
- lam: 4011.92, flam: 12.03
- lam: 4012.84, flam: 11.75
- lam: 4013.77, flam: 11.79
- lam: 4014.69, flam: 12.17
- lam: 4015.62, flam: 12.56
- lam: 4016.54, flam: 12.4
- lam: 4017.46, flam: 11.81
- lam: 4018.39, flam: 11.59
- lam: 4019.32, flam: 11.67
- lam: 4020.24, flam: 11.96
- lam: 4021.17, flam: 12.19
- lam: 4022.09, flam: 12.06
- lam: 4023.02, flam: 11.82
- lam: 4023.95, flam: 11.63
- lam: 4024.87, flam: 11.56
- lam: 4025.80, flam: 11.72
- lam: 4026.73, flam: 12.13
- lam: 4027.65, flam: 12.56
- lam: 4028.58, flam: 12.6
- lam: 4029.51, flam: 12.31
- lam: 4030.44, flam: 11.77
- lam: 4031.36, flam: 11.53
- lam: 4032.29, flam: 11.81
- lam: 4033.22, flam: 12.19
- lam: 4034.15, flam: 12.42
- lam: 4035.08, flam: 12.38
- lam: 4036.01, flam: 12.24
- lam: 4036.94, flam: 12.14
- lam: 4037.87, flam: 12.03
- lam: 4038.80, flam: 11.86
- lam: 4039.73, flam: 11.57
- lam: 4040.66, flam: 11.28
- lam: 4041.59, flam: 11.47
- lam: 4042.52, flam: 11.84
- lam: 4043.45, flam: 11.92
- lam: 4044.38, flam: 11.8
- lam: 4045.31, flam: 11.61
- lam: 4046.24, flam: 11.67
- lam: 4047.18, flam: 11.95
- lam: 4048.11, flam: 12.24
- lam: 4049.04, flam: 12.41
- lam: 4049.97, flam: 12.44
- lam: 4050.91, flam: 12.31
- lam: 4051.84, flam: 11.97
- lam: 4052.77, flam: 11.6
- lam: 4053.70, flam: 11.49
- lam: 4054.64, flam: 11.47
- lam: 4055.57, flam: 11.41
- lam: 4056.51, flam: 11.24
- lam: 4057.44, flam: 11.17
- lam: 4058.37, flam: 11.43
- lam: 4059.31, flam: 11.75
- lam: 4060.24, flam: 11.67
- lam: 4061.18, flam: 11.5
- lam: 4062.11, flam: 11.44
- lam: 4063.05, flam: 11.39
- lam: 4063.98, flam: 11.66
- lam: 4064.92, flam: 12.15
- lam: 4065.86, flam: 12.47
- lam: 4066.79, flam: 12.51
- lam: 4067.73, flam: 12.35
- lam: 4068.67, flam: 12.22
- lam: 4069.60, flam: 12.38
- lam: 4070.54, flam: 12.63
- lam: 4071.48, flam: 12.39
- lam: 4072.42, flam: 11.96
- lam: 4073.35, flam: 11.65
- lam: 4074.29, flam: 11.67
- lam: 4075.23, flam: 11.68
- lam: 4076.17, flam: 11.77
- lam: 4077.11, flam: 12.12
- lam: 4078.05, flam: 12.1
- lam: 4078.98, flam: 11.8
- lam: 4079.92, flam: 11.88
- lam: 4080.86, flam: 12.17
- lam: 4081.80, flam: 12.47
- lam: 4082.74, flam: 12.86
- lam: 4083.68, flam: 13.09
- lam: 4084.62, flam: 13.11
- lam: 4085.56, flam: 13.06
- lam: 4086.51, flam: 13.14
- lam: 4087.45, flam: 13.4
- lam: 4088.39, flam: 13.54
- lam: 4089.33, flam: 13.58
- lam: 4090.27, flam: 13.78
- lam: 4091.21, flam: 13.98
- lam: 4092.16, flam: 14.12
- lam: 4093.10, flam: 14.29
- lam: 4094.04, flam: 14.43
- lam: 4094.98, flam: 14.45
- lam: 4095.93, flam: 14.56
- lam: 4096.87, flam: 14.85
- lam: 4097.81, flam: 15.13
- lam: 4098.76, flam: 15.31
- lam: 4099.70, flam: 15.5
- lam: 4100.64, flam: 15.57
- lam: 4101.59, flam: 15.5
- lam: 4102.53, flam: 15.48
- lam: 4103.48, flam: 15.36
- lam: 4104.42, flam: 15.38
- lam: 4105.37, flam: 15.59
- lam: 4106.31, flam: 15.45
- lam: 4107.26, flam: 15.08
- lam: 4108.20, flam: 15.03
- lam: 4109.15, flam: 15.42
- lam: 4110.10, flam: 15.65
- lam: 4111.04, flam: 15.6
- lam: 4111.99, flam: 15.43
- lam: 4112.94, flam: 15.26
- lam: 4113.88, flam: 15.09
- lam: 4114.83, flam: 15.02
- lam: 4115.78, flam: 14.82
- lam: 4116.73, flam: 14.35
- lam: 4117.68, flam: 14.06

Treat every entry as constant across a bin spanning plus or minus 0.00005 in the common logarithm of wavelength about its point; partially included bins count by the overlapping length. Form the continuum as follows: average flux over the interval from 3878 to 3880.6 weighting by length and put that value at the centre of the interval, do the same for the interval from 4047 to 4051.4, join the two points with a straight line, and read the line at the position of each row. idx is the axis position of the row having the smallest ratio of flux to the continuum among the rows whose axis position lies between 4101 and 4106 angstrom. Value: 4103.48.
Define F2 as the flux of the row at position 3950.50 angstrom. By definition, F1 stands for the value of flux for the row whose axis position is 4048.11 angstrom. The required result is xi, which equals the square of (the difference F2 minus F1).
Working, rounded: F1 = 12.24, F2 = 13.35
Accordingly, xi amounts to 1.23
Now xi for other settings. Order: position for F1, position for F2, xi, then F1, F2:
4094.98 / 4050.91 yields 4.58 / 14.45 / 12.31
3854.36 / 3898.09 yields 0.28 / 14.9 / 15.43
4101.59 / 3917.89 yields 1.59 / 15.5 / 14.24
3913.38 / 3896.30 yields 1.35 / 13.93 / 15.09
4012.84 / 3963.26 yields 6.66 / 11.75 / 14.33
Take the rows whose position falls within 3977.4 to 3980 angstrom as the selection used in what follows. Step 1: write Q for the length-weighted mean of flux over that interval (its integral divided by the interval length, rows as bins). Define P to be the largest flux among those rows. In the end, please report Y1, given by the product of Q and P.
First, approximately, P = 14.67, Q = 14.2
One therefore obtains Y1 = 209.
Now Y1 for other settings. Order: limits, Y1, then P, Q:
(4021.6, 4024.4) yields 143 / 12.06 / 11.8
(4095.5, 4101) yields 236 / 15.57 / 15.2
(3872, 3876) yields 214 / 14.7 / 14.5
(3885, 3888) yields 274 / 16.85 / 16.3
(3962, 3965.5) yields 213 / 14.76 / 14.5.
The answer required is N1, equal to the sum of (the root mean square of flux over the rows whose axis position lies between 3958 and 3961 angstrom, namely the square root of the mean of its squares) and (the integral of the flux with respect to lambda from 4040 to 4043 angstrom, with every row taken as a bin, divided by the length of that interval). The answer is 25.4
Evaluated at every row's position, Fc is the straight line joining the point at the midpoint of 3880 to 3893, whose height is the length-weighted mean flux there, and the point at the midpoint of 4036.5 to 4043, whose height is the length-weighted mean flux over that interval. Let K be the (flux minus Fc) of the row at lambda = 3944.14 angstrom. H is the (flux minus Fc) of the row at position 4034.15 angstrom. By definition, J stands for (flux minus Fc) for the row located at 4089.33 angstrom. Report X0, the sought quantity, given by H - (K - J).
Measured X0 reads 4.6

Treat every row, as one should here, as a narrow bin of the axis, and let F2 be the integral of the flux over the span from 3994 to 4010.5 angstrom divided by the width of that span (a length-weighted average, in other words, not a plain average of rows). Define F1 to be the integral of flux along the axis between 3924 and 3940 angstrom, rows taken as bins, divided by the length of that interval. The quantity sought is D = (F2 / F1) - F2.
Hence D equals -11.6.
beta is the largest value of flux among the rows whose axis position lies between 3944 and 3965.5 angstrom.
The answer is 14.76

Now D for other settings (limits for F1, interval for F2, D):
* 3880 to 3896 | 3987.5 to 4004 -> -12.1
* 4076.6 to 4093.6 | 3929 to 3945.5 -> -12.0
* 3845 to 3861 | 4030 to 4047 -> -11.1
